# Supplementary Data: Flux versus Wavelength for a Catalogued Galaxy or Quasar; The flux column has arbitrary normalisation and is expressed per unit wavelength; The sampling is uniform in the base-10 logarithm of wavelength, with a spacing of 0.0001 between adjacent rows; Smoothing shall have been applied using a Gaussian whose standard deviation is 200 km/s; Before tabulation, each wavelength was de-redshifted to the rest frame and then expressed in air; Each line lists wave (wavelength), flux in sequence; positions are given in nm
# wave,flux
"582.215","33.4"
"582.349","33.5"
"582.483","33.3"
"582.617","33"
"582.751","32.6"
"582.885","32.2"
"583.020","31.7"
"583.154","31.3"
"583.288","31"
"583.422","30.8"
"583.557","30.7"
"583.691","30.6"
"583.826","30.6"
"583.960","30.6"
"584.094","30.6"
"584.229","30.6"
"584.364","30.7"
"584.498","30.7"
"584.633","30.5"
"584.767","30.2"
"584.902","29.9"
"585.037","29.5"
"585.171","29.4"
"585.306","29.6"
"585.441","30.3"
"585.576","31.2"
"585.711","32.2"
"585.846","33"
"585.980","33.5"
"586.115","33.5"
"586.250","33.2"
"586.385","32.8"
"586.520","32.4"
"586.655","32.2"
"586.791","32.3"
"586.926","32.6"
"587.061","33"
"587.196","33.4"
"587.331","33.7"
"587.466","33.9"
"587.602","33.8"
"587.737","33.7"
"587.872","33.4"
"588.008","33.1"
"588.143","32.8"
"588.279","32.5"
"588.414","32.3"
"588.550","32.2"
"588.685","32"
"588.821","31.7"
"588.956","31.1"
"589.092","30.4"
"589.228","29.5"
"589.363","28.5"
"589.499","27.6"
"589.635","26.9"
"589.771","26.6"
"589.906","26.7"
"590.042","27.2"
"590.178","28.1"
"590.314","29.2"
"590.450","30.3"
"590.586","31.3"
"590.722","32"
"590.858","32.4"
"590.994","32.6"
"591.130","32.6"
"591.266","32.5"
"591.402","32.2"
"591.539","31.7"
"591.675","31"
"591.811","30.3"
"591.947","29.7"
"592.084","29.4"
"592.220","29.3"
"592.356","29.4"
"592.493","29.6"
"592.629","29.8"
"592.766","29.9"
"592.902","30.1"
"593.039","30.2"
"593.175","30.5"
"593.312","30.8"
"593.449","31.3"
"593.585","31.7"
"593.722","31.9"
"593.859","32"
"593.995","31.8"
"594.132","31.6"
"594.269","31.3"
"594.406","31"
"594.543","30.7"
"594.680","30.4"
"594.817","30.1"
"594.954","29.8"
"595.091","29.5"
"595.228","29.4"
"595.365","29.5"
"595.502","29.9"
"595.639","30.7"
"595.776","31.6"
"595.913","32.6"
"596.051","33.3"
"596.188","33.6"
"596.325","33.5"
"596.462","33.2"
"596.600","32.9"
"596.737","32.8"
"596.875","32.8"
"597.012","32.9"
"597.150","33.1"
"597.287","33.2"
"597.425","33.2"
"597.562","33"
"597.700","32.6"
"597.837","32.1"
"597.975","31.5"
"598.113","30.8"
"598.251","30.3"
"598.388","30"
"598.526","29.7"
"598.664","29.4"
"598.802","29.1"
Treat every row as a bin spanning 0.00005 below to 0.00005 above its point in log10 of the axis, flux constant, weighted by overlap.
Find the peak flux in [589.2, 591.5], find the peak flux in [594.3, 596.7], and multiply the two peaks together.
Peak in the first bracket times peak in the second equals 1095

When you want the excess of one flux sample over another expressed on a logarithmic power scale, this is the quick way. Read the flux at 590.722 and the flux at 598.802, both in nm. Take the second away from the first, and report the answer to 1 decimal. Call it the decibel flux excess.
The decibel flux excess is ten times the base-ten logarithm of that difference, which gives 4.6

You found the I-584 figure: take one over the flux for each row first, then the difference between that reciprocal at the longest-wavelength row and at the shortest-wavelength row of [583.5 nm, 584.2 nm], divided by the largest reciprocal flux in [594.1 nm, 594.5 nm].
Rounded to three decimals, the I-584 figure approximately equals 0.003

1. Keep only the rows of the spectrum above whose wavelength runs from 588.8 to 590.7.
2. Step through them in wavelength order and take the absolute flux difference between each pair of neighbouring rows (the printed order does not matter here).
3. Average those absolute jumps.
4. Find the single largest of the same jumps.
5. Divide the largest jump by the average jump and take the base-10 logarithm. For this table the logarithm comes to 0.16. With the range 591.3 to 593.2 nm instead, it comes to 0.35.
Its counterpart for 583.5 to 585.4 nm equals 0.49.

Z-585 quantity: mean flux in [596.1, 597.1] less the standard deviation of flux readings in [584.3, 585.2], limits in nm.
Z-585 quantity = 32.6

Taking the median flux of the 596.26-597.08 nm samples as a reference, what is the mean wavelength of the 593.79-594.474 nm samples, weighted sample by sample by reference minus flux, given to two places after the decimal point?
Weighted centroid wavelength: 594.18 nm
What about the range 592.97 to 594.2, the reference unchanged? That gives 593.47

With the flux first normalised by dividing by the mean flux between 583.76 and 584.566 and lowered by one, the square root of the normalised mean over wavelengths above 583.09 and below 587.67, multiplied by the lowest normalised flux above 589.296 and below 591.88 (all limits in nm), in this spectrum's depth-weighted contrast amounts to -0.023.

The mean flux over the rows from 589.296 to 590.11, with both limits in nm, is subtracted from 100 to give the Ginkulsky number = 72.8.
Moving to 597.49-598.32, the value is 68.3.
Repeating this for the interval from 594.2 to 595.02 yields 69.5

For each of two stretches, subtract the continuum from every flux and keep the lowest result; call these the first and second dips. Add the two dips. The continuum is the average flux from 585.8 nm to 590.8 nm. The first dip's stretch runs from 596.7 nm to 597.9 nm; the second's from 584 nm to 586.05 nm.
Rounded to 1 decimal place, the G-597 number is -1.3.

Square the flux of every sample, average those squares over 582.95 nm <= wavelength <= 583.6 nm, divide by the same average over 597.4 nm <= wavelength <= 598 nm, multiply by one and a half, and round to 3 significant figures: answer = 1.37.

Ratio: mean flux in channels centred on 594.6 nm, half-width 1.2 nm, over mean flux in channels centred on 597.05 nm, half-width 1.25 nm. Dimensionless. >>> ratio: 0.94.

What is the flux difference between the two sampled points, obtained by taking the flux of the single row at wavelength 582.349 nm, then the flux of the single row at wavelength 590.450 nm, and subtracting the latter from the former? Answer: 3.2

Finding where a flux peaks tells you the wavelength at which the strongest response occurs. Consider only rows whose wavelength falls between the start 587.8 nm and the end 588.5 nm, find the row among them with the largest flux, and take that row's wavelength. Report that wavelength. 587.872 nm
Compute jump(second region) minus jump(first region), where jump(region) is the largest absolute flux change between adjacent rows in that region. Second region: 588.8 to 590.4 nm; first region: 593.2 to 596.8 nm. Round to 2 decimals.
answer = 0.10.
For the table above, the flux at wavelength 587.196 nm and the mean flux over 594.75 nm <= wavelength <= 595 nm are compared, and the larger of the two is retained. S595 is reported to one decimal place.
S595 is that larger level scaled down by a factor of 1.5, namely 22.3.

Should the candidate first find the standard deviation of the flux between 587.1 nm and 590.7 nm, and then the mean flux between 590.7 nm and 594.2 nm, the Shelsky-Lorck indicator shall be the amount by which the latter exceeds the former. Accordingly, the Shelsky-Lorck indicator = 28.5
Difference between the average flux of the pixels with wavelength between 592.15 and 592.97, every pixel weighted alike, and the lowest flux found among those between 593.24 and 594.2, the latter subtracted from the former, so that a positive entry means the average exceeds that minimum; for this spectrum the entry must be -1.1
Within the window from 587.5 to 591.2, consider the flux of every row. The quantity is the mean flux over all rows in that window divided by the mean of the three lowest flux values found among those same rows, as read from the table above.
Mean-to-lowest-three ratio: 1.15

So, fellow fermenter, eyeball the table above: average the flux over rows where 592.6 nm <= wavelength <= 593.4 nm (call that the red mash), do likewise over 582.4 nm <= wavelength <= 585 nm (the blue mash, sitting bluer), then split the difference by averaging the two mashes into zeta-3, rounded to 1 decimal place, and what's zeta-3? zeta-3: 30.7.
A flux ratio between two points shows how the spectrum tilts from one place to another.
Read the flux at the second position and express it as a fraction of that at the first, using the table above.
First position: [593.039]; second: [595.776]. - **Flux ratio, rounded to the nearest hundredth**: 1.05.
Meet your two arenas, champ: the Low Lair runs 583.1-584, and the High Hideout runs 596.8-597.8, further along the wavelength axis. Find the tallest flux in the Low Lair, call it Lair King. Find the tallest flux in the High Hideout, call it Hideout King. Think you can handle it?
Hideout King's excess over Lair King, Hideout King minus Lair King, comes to 1.9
